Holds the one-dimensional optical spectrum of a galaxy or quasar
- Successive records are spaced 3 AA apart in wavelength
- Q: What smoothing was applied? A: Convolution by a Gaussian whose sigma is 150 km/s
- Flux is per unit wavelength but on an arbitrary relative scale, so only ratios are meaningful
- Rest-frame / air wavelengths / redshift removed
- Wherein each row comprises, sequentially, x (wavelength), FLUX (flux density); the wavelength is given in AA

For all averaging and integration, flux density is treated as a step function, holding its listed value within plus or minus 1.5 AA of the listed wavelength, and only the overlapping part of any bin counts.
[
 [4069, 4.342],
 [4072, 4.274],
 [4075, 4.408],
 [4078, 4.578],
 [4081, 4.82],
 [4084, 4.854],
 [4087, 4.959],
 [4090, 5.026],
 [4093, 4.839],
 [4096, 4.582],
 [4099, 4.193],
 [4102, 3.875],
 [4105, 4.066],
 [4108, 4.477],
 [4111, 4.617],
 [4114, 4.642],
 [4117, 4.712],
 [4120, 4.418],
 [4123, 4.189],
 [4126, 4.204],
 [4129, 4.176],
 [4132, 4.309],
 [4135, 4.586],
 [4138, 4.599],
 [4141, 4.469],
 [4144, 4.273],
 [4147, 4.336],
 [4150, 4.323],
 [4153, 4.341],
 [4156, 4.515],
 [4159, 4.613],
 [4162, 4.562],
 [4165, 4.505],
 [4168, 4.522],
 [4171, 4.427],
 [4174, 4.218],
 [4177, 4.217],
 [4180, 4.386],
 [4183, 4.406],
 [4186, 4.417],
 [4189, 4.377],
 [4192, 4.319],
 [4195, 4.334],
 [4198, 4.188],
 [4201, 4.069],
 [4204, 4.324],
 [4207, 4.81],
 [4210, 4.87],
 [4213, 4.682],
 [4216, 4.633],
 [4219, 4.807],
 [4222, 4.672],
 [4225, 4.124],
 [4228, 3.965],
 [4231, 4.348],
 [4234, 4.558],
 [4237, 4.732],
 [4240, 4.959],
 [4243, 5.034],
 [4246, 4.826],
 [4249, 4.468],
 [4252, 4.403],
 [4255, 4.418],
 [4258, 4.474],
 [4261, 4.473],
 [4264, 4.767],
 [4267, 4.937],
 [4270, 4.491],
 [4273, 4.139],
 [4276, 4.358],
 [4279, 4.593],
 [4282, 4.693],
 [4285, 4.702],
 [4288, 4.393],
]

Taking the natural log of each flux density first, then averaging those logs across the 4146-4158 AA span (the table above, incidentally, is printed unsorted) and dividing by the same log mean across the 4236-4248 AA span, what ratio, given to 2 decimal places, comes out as 0.93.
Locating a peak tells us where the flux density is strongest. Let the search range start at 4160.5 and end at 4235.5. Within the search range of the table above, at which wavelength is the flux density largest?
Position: 4210 AA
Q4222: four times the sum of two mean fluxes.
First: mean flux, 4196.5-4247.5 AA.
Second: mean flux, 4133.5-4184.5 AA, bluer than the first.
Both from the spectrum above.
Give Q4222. 36.0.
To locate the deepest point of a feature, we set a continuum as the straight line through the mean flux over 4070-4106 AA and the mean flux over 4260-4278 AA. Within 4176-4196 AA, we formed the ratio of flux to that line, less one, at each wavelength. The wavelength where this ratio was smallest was 4177 AA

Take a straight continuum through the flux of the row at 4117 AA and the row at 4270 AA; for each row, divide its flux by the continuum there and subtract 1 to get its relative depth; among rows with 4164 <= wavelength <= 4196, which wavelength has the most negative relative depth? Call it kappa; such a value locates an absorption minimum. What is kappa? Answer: 4174 AA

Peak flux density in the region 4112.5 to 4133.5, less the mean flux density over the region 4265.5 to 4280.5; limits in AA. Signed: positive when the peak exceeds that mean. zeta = 0.21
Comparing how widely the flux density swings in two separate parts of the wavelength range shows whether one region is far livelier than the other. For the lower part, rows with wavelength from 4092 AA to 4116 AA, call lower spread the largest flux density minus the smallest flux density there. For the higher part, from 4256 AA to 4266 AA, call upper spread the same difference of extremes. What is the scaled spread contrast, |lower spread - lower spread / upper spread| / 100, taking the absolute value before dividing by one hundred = 0.023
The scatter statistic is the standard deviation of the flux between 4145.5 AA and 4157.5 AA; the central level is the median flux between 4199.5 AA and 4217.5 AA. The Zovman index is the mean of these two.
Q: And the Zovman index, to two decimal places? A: 2.37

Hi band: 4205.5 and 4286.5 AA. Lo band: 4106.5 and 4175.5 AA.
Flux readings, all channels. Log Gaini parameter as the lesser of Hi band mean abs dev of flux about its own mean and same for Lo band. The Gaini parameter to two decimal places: 0.14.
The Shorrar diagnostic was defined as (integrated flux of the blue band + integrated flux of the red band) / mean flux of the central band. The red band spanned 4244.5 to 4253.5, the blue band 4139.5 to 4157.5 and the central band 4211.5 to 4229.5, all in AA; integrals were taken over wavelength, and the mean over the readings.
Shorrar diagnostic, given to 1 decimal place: 26.8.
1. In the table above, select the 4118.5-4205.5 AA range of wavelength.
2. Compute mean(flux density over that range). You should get 4.37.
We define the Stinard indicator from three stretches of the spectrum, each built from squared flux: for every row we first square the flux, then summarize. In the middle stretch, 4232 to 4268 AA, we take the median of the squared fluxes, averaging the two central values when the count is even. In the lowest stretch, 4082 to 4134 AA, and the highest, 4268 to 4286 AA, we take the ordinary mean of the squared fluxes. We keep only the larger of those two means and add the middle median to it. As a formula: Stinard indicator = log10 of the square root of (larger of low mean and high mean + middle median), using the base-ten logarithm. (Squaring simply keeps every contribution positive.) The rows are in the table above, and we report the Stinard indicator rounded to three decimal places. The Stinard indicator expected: 0.811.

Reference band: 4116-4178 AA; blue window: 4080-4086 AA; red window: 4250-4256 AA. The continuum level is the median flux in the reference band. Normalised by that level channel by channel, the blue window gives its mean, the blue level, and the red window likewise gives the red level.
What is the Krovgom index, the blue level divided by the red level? 1.10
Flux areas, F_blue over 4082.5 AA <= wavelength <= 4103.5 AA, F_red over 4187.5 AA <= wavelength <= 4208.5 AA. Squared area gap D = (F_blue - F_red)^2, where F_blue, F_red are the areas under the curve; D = 33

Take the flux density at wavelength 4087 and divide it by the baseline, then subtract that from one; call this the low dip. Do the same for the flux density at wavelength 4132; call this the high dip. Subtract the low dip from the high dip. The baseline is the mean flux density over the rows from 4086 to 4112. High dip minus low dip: 0.14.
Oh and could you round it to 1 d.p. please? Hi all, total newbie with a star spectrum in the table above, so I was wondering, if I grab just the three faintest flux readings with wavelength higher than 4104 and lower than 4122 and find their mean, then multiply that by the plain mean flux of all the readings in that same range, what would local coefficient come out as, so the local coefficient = 19.4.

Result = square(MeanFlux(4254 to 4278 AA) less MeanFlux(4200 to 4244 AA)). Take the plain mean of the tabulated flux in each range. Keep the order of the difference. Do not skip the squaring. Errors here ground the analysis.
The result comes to 0.004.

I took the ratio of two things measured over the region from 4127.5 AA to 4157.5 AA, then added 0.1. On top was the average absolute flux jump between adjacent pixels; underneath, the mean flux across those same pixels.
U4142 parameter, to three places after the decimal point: 0.126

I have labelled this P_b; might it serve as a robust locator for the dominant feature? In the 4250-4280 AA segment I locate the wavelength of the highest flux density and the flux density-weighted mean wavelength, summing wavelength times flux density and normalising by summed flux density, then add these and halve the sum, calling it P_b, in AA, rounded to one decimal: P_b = 4266.2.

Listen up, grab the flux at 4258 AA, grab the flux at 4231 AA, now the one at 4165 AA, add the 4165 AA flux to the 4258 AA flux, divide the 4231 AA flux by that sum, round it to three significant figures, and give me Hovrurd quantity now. 0.484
